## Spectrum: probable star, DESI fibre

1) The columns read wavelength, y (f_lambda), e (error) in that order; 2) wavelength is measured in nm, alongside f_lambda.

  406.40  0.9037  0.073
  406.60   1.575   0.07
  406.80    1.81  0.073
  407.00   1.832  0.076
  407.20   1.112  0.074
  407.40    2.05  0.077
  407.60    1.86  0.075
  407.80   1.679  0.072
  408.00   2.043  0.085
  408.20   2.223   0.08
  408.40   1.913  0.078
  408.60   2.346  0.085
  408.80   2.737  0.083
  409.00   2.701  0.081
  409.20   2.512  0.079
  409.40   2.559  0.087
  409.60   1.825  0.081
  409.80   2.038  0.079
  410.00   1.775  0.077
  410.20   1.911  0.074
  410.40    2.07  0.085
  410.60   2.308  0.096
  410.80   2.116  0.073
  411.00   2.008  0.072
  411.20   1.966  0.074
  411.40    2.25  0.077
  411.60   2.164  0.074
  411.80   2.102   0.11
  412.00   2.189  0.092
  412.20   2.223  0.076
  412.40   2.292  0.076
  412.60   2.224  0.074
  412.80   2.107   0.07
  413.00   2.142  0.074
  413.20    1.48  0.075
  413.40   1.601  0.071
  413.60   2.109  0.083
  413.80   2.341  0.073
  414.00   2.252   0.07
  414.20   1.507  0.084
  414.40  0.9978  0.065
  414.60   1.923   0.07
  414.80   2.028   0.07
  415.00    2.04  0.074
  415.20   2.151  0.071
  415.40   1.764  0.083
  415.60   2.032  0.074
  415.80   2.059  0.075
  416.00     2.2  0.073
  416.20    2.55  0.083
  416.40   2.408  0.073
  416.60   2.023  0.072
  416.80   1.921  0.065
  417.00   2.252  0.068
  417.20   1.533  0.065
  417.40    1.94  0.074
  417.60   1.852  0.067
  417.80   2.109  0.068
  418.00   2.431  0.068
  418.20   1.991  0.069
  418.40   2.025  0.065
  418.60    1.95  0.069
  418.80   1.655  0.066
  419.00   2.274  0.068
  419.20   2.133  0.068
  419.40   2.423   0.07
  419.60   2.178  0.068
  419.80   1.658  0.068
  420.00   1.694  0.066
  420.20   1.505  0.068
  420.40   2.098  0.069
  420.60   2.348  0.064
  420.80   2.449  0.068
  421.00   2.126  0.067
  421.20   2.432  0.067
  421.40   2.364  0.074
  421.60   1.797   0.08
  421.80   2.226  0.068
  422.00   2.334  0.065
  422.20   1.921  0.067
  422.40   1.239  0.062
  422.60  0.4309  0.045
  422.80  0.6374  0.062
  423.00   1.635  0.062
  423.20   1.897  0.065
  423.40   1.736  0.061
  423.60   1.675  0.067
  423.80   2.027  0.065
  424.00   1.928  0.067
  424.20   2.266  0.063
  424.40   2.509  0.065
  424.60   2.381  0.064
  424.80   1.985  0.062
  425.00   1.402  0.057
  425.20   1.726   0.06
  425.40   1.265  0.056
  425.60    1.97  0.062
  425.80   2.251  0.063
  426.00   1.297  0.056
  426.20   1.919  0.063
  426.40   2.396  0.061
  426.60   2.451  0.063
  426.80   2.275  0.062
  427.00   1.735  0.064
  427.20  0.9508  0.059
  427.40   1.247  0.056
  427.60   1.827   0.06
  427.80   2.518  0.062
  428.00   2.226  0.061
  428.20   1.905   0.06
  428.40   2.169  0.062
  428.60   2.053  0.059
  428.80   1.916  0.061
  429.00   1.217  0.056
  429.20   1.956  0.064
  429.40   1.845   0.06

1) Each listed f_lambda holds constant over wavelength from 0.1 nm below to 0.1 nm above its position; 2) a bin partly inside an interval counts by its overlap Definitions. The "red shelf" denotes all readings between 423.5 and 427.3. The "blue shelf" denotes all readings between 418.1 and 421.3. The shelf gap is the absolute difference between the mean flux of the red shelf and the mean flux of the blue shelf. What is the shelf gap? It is 0.14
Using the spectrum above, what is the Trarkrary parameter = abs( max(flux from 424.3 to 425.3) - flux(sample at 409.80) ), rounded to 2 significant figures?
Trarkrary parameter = 0.47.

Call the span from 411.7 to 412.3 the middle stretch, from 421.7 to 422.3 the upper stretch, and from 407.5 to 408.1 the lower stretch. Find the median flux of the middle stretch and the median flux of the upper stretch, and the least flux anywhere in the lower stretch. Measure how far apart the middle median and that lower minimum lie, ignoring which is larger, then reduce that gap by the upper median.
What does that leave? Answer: -1.72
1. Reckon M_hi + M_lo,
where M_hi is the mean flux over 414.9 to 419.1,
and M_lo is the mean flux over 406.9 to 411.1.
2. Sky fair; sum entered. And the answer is 4.13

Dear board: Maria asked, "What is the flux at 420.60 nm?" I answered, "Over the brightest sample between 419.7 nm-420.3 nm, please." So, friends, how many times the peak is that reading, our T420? 1.39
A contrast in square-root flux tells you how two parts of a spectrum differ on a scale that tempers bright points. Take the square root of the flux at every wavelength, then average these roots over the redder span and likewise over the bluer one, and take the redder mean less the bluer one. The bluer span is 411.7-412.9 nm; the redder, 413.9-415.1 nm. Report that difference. -0.15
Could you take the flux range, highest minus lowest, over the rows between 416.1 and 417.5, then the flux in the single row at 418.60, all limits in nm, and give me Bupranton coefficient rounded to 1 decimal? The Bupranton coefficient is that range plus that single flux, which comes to 3.0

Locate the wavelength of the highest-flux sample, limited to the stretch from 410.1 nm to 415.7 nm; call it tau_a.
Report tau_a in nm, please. 413.80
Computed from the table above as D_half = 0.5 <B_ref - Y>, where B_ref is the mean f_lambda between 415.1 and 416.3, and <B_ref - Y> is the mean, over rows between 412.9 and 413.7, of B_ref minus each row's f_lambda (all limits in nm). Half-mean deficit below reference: 0.15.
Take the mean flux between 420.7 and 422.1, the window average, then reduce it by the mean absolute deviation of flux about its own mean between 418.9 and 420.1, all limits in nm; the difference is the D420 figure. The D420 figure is 1.99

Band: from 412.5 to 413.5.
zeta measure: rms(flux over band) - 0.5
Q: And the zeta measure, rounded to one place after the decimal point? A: 1.4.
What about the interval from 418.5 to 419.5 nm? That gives 1.6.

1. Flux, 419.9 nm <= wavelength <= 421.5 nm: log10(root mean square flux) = 0.33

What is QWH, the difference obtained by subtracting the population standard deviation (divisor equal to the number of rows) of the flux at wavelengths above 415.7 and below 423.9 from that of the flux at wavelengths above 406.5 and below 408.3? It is -0.13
